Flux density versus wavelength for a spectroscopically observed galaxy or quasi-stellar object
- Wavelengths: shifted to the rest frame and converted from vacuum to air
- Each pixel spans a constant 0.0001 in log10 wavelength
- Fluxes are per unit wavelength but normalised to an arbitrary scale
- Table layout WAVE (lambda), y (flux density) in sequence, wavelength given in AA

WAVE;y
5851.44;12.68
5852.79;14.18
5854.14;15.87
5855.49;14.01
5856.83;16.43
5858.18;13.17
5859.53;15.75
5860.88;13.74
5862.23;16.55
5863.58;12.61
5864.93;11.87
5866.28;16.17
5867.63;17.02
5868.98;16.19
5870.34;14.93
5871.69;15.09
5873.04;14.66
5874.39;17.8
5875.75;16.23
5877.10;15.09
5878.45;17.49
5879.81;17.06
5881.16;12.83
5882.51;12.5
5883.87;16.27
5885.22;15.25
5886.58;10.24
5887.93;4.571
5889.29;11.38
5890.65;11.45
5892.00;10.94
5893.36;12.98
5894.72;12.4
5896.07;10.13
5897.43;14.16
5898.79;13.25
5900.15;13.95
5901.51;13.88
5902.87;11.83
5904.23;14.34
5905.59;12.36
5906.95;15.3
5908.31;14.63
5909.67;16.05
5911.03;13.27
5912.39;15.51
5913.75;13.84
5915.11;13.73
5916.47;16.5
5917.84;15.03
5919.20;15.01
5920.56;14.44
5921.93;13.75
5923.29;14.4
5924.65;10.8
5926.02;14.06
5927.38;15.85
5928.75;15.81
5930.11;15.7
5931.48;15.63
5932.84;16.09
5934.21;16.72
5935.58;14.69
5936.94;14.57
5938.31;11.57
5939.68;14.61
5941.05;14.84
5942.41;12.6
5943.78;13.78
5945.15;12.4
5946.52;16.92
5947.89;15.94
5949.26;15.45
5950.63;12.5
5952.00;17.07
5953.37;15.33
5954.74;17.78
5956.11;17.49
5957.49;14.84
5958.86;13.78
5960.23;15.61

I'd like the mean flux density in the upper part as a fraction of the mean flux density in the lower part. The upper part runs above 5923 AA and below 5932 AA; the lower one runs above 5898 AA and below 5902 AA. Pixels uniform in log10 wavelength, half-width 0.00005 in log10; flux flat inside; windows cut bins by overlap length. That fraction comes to 1.07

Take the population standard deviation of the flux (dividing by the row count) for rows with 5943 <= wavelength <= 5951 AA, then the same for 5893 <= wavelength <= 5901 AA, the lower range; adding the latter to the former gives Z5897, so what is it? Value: 3.1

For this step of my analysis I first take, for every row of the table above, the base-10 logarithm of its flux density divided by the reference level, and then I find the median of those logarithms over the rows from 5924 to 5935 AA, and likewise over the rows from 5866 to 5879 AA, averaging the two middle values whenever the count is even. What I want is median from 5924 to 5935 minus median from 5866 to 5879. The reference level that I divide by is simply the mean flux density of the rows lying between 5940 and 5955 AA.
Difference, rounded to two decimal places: -0.01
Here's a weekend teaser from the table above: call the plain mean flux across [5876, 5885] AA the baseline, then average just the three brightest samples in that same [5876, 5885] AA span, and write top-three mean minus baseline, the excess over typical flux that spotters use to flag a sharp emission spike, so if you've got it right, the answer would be 1.7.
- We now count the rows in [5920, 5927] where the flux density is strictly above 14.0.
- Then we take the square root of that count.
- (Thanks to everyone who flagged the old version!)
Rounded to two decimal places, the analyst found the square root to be 1.73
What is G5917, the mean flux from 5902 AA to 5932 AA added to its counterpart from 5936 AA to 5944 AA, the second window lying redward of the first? 28.1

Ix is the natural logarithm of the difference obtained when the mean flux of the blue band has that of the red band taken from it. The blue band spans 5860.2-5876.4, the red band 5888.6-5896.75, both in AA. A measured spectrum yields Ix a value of 1.3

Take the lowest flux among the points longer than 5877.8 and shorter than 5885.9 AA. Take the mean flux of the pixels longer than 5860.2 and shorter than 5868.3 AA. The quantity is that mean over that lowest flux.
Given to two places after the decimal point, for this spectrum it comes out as 1.17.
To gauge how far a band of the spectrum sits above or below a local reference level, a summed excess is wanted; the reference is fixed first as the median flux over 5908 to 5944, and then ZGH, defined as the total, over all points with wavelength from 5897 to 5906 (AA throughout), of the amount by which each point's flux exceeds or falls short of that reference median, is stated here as -9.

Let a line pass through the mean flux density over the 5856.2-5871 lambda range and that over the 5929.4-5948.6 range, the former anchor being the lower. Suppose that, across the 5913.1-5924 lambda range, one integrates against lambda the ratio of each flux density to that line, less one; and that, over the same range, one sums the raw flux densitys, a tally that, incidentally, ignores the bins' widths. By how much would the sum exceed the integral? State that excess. 117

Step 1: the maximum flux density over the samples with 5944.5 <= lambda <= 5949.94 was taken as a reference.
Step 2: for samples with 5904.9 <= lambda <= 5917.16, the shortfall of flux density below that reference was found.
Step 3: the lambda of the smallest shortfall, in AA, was 5916.47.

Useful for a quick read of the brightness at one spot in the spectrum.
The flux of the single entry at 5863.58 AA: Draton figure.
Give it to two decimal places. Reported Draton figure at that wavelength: 12.61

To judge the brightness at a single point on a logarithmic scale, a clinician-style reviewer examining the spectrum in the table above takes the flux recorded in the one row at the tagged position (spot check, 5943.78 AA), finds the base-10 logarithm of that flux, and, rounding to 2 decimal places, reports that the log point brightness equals 1.14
